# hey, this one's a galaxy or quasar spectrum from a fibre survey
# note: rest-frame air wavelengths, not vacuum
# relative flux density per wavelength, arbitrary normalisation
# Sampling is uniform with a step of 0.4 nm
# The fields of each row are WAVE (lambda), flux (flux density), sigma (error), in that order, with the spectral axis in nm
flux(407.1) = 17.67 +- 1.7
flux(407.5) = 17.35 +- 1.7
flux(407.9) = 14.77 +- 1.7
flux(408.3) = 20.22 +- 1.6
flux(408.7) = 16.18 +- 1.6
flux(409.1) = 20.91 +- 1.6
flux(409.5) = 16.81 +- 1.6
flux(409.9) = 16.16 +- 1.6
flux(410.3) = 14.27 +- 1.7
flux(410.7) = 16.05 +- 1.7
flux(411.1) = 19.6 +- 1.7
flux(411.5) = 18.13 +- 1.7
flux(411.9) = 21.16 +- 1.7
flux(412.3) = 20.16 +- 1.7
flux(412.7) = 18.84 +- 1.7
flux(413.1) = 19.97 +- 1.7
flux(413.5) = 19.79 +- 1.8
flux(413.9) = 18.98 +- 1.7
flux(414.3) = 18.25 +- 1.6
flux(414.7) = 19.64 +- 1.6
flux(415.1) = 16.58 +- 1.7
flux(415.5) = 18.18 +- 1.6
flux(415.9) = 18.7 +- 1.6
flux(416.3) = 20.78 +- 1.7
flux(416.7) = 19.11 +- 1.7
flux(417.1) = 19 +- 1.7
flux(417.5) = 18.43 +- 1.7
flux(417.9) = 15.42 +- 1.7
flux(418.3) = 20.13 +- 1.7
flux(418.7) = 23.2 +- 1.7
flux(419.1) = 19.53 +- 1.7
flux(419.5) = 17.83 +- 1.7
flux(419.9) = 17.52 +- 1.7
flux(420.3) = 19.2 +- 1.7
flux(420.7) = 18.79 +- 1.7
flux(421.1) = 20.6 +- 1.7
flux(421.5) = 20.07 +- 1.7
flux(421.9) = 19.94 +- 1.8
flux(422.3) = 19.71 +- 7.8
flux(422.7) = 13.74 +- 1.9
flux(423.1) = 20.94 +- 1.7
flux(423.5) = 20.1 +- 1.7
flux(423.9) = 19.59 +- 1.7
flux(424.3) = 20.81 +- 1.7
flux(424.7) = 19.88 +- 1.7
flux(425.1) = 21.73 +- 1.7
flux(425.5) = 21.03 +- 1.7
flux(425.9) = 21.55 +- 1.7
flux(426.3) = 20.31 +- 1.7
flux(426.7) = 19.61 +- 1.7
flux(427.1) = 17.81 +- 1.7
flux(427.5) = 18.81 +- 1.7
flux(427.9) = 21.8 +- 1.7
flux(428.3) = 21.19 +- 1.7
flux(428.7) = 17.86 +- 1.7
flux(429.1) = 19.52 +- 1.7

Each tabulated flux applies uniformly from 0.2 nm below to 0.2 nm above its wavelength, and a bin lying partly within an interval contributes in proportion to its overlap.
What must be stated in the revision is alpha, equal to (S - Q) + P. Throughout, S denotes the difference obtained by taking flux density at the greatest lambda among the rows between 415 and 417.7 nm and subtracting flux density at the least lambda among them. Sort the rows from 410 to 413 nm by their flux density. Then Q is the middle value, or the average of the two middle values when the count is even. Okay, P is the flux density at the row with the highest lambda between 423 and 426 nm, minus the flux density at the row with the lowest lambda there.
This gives -16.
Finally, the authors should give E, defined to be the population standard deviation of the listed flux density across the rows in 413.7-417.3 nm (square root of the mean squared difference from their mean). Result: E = 1.1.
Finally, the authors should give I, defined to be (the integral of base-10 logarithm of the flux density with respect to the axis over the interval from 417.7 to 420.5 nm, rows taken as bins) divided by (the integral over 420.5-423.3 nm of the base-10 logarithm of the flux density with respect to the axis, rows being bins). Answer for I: 1.00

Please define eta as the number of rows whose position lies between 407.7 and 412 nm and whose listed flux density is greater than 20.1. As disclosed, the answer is 3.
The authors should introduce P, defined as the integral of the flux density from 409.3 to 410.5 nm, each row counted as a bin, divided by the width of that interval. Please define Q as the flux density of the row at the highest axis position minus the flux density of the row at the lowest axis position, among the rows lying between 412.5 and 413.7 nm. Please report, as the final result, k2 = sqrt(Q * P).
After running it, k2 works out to 3.9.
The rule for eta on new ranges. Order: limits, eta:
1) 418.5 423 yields 2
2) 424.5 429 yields 6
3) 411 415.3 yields 2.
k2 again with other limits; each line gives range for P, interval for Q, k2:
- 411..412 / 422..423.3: 4.9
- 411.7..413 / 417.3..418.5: 5.8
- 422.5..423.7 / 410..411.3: 9.9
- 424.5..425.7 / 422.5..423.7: 11.5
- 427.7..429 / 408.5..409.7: 3.6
